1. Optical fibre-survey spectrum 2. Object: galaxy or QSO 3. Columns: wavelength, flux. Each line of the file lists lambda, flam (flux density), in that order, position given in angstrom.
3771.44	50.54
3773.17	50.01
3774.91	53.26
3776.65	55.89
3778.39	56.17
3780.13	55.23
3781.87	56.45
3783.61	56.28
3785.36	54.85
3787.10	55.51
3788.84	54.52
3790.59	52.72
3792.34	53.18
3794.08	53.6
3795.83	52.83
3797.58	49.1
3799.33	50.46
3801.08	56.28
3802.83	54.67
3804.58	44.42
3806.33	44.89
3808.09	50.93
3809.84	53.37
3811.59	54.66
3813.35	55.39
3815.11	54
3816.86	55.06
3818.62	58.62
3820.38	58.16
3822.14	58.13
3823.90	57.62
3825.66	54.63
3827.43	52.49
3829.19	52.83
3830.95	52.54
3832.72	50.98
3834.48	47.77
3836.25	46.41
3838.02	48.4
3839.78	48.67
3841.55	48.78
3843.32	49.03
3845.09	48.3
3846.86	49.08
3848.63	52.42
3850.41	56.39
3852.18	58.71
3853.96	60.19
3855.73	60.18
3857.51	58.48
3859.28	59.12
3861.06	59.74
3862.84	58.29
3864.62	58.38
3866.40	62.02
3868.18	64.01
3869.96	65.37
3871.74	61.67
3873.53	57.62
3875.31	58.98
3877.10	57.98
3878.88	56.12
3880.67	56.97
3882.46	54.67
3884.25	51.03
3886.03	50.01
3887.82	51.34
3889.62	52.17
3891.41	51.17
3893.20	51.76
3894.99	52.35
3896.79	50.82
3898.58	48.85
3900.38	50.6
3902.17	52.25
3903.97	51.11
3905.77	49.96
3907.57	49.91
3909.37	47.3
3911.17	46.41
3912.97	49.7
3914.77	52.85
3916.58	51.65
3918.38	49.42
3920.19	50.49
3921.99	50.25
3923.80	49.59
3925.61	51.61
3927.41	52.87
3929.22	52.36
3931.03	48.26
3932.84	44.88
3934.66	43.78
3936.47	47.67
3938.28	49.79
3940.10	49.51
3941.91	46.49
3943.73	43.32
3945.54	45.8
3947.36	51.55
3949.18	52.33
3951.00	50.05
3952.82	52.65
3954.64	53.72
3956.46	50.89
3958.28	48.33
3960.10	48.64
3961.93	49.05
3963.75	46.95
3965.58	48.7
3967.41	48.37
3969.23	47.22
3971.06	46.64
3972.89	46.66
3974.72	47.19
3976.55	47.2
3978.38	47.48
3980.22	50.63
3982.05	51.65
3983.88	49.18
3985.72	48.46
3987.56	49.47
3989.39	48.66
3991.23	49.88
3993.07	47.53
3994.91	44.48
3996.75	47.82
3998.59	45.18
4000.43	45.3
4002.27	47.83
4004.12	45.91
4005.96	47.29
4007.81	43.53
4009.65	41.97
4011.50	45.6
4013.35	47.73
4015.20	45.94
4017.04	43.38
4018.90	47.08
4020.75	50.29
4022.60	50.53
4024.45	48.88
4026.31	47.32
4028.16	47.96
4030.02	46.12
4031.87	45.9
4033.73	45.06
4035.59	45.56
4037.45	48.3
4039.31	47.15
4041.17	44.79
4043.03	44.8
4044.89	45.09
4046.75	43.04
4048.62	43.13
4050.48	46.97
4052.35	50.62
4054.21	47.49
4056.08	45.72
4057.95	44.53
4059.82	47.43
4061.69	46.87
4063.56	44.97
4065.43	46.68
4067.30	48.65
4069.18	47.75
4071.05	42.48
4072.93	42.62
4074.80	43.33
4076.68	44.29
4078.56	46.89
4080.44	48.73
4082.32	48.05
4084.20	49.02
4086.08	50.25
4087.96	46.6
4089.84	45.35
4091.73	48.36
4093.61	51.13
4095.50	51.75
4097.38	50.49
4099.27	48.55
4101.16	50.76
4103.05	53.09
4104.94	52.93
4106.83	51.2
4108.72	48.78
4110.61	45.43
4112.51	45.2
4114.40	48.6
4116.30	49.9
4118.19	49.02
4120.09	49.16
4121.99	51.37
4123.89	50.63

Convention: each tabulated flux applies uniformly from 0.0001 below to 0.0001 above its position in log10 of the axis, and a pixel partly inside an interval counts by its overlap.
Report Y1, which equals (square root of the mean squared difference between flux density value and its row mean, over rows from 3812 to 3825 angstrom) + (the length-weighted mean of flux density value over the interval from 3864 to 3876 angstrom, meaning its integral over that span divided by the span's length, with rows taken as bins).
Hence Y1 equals 63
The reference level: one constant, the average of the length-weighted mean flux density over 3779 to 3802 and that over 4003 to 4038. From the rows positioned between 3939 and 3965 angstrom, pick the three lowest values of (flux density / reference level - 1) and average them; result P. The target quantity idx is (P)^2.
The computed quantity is 0.010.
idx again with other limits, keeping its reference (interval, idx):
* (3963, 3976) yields 0.005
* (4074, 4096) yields 0.014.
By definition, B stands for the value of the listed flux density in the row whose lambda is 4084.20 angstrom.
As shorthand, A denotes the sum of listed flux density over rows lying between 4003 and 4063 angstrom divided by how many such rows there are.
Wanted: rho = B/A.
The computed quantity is 1.06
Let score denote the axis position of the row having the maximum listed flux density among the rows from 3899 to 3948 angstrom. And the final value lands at 3927.41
